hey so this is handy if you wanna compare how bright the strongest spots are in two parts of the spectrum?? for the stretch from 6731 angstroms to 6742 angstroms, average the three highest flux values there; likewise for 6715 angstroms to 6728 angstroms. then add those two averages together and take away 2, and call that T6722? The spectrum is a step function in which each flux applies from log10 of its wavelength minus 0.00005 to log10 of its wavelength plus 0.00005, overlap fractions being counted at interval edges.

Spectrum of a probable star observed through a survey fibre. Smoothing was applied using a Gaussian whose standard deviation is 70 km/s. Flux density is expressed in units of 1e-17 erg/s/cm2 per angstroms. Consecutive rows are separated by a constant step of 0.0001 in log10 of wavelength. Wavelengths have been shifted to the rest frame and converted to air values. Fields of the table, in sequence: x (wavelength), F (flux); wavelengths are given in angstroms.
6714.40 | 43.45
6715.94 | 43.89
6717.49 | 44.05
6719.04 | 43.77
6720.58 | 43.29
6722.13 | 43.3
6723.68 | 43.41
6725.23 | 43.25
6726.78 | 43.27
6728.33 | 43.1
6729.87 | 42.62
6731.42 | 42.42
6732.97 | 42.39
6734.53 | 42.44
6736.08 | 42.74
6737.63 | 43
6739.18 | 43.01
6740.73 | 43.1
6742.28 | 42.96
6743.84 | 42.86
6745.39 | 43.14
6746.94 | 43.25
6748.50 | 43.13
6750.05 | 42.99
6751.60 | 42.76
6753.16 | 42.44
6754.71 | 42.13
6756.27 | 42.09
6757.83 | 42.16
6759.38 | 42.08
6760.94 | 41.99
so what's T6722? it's 84.9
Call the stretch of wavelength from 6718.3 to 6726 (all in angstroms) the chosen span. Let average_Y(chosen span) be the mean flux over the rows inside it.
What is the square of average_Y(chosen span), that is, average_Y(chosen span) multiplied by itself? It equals 1884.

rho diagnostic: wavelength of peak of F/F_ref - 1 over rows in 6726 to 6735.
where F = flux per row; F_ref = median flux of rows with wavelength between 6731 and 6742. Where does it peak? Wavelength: 6726.78 angstroms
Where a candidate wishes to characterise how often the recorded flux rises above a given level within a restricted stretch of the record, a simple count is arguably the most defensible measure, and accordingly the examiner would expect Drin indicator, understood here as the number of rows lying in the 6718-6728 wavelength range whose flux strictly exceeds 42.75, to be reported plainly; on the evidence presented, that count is 6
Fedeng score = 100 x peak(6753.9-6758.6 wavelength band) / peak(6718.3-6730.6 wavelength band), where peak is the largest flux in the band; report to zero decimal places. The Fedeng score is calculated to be 96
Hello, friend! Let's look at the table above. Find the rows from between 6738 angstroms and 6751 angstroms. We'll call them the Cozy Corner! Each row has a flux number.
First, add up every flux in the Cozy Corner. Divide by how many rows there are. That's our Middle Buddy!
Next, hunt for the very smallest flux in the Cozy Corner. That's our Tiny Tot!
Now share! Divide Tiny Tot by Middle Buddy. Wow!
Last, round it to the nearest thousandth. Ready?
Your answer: 0.995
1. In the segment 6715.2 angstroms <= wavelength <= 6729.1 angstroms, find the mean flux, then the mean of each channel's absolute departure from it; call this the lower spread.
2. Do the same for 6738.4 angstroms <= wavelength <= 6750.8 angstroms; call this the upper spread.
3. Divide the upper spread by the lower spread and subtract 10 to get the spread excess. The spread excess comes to -9.6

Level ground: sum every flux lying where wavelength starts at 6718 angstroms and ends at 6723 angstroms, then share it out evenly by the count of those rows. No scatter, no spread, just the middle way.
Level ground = 43.5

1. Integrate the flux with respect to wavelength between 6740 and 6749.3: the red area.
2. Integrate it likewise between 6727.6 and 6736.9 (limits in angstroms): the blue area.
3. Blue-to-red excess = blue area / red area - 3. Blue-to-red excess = -2.01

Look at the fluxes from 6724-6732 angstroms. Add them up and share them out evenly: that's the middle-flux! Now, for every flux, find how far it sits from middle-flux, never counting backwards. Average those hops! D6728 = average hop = 0.33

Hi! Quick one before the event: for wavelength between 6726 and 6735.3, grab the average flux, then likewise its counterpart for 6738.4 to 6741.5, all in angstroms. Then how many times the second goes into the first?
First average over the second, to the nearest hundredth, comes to 0.99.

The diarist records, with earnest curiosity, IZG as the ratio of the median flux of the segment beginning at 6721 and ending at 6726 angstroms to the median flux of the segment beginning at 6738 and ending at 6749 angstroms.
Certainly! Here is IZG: 1.005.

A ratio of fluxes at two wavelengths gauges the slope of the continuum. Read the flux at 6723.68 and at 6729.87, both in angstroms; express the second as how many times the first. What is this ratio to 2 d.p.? 0.98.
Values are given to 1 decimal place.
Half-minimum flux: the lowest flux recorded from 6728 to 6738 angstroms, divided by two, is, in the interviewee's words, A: 21.2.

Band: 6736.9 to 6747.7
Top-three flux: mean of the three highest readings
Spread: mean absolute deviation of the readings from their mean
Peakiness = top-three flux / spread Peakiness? 428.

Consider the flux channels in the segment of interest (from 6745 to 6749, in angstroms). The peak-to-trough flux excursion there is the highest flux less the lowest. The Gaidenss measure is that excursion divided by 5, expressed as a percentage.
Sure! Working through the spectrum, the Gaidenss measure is 2.4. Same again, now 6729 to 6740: 12.4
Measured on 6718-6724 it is 9.6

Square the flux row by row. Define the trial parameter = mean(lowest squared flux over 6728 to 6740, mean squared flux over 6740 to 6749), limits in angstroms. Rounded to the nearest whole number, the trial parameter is 1826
